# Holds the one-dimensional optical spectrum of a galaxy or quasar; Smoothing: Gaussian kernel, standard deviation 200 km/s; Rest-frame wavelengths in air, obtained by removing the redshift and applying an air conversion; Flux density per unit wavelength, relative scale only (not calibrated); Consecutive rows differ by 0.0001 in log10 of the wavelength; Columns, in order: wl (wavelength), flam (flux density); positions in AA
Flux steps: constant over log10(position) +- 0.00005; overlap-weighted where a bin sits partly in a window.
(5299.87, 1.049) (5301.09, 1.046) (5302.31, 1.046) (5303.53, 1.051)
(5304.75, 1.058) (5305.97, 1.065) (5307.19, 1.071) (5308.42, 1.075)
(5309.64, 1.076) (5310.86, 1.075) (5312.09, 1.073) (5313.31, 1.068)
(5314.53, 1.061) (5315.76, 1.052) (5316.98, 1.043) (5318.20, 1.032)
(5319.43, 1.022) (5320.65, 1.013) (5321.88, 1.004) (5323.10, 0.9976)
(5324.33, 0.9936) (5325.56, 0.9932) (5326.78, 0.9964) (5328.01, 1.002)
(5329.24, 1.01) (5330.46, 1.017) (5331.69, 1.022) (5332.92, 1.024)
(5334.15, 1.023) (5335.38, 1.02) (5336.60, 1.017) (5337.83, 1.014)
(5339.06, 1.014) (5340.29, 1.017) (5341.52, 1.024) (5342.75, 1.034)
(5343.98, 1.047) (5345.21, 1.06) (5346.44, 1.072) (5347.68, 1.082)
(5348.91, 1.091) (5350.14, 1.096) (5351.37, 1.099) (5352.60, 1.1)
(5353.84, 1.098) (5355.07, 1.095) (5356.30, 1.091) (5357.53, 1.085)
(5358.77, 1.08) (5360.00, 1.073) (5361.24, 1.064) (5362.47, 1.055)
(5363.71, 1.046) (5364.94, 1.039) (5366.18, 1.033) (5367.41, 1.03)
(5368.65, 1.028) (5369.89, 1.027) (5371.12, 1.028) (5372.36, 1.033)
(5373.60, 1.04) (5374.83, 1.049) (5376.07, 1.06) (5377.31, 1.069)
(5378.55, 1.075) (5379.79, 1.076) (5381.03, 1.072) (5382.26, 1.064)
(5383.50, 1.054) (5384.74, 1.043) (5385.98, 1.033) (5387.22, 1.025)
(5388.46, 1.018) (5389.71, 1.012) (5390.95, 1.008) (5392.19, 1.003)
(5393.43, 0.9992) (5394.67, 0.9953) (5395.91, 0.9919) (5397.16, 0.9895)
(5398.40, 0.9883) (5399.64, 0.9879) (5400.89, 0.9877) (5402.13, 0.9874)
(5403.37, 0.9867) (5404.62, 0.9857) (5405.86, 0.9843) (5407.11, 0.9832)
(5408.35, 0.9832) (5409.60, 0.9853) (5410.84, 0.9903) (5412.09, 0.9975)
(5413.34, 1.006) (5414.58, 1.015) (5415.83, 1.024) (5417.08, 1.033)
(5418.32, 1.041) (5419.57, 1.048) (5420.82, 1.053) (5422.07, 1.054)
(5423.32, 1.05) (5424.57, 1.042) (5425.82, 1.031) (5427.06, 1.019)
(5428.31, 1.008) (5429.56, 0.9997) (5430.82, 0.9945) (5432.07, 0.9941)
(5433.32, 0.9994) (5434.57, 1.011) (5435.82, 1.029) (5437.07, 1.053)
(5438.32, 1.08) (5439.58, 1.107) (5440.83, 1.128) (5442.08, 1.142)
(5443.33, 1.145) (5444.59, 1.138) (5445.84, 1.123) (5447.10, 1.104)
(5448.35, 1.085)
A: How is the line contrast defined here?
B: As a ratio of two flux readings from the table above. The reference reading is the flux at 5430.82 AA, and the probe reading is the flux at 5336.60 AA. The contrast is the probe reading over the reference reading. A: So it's 1.02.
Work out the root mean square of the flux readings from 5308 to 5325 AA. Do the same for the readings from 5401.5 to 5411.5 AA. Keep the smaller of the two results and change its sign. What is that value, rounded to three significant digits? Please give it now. -0.986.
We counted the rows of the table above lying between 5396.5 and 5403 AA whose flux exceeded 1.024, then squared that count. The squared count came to 0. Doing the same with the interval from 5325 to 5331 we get 0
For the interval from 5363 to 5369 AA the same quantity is 25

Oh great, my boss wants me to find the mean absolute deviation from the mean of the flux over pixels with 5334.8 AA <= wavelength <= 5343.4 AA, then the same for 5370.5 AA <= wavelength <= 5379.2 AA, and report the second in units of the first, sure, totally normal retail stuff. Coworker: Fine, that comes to 2.9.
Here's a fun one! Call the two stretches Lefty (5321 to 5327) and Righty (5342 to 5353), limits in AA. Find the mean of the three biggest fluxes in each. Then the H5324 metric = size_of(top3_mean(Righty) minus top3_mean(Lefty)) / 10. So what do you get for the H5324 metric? 0.0099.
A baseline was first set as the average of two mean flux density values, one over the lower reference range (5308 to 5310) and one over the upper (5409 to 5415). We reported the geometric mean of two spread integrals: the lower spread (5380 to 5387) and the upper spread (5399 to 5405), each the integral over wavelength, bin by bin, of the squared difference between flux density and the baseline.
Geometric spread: 0.007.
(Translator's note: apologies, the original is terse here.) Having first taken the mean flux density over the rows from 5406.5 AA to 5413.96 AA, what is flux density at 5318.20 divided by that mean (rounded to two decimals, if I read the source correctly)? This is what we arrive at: 1.04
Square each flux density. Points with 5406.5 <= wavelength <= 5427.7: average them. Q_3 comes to 1.04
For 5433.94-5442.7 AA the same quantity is 1.17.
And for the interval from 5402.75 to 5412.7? 0.97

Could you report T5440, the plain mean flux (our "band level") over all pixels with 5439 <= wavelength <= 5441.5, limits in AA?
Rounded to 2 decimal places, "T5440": 1.12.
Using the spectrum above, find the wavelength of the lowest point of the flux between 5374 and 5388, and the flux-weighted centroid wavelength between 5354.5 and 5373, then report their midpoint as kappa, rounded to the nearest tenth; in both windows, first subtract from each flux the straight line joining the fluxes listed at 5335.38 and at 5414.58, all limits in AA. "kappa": 5373.7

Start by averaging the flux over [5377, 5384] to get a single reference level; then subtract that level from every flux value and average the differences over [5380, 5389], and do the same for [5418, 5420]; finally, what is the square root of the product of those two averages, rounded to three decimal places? 0.024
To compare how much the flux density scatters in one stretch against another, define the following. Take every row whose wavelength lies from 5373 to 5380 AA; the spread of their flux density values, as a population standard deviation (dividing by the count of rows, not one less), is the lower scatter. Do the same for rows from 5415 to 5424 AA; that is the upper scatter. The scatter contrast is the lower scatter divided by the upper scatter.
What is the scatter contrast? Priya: 1.28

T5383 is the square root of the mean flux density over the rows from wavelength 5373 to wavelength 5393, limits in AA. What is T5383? 1.02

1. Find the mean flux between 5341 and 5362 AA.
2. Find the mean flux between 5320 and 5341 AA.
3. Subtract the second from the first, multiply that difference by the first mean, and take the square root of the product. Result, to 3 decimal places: 0.265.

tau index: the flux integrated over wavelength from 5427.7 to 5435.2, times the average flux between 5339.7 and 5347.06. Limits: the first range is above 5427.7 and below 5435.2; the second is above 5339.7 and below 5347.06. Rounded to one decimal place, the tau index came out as 7.8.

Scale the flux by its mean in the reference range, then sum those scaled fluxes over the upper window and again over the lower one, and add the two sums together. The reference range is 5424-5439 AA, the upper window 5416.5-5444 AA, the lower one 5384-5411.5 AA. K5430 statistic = 44.07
